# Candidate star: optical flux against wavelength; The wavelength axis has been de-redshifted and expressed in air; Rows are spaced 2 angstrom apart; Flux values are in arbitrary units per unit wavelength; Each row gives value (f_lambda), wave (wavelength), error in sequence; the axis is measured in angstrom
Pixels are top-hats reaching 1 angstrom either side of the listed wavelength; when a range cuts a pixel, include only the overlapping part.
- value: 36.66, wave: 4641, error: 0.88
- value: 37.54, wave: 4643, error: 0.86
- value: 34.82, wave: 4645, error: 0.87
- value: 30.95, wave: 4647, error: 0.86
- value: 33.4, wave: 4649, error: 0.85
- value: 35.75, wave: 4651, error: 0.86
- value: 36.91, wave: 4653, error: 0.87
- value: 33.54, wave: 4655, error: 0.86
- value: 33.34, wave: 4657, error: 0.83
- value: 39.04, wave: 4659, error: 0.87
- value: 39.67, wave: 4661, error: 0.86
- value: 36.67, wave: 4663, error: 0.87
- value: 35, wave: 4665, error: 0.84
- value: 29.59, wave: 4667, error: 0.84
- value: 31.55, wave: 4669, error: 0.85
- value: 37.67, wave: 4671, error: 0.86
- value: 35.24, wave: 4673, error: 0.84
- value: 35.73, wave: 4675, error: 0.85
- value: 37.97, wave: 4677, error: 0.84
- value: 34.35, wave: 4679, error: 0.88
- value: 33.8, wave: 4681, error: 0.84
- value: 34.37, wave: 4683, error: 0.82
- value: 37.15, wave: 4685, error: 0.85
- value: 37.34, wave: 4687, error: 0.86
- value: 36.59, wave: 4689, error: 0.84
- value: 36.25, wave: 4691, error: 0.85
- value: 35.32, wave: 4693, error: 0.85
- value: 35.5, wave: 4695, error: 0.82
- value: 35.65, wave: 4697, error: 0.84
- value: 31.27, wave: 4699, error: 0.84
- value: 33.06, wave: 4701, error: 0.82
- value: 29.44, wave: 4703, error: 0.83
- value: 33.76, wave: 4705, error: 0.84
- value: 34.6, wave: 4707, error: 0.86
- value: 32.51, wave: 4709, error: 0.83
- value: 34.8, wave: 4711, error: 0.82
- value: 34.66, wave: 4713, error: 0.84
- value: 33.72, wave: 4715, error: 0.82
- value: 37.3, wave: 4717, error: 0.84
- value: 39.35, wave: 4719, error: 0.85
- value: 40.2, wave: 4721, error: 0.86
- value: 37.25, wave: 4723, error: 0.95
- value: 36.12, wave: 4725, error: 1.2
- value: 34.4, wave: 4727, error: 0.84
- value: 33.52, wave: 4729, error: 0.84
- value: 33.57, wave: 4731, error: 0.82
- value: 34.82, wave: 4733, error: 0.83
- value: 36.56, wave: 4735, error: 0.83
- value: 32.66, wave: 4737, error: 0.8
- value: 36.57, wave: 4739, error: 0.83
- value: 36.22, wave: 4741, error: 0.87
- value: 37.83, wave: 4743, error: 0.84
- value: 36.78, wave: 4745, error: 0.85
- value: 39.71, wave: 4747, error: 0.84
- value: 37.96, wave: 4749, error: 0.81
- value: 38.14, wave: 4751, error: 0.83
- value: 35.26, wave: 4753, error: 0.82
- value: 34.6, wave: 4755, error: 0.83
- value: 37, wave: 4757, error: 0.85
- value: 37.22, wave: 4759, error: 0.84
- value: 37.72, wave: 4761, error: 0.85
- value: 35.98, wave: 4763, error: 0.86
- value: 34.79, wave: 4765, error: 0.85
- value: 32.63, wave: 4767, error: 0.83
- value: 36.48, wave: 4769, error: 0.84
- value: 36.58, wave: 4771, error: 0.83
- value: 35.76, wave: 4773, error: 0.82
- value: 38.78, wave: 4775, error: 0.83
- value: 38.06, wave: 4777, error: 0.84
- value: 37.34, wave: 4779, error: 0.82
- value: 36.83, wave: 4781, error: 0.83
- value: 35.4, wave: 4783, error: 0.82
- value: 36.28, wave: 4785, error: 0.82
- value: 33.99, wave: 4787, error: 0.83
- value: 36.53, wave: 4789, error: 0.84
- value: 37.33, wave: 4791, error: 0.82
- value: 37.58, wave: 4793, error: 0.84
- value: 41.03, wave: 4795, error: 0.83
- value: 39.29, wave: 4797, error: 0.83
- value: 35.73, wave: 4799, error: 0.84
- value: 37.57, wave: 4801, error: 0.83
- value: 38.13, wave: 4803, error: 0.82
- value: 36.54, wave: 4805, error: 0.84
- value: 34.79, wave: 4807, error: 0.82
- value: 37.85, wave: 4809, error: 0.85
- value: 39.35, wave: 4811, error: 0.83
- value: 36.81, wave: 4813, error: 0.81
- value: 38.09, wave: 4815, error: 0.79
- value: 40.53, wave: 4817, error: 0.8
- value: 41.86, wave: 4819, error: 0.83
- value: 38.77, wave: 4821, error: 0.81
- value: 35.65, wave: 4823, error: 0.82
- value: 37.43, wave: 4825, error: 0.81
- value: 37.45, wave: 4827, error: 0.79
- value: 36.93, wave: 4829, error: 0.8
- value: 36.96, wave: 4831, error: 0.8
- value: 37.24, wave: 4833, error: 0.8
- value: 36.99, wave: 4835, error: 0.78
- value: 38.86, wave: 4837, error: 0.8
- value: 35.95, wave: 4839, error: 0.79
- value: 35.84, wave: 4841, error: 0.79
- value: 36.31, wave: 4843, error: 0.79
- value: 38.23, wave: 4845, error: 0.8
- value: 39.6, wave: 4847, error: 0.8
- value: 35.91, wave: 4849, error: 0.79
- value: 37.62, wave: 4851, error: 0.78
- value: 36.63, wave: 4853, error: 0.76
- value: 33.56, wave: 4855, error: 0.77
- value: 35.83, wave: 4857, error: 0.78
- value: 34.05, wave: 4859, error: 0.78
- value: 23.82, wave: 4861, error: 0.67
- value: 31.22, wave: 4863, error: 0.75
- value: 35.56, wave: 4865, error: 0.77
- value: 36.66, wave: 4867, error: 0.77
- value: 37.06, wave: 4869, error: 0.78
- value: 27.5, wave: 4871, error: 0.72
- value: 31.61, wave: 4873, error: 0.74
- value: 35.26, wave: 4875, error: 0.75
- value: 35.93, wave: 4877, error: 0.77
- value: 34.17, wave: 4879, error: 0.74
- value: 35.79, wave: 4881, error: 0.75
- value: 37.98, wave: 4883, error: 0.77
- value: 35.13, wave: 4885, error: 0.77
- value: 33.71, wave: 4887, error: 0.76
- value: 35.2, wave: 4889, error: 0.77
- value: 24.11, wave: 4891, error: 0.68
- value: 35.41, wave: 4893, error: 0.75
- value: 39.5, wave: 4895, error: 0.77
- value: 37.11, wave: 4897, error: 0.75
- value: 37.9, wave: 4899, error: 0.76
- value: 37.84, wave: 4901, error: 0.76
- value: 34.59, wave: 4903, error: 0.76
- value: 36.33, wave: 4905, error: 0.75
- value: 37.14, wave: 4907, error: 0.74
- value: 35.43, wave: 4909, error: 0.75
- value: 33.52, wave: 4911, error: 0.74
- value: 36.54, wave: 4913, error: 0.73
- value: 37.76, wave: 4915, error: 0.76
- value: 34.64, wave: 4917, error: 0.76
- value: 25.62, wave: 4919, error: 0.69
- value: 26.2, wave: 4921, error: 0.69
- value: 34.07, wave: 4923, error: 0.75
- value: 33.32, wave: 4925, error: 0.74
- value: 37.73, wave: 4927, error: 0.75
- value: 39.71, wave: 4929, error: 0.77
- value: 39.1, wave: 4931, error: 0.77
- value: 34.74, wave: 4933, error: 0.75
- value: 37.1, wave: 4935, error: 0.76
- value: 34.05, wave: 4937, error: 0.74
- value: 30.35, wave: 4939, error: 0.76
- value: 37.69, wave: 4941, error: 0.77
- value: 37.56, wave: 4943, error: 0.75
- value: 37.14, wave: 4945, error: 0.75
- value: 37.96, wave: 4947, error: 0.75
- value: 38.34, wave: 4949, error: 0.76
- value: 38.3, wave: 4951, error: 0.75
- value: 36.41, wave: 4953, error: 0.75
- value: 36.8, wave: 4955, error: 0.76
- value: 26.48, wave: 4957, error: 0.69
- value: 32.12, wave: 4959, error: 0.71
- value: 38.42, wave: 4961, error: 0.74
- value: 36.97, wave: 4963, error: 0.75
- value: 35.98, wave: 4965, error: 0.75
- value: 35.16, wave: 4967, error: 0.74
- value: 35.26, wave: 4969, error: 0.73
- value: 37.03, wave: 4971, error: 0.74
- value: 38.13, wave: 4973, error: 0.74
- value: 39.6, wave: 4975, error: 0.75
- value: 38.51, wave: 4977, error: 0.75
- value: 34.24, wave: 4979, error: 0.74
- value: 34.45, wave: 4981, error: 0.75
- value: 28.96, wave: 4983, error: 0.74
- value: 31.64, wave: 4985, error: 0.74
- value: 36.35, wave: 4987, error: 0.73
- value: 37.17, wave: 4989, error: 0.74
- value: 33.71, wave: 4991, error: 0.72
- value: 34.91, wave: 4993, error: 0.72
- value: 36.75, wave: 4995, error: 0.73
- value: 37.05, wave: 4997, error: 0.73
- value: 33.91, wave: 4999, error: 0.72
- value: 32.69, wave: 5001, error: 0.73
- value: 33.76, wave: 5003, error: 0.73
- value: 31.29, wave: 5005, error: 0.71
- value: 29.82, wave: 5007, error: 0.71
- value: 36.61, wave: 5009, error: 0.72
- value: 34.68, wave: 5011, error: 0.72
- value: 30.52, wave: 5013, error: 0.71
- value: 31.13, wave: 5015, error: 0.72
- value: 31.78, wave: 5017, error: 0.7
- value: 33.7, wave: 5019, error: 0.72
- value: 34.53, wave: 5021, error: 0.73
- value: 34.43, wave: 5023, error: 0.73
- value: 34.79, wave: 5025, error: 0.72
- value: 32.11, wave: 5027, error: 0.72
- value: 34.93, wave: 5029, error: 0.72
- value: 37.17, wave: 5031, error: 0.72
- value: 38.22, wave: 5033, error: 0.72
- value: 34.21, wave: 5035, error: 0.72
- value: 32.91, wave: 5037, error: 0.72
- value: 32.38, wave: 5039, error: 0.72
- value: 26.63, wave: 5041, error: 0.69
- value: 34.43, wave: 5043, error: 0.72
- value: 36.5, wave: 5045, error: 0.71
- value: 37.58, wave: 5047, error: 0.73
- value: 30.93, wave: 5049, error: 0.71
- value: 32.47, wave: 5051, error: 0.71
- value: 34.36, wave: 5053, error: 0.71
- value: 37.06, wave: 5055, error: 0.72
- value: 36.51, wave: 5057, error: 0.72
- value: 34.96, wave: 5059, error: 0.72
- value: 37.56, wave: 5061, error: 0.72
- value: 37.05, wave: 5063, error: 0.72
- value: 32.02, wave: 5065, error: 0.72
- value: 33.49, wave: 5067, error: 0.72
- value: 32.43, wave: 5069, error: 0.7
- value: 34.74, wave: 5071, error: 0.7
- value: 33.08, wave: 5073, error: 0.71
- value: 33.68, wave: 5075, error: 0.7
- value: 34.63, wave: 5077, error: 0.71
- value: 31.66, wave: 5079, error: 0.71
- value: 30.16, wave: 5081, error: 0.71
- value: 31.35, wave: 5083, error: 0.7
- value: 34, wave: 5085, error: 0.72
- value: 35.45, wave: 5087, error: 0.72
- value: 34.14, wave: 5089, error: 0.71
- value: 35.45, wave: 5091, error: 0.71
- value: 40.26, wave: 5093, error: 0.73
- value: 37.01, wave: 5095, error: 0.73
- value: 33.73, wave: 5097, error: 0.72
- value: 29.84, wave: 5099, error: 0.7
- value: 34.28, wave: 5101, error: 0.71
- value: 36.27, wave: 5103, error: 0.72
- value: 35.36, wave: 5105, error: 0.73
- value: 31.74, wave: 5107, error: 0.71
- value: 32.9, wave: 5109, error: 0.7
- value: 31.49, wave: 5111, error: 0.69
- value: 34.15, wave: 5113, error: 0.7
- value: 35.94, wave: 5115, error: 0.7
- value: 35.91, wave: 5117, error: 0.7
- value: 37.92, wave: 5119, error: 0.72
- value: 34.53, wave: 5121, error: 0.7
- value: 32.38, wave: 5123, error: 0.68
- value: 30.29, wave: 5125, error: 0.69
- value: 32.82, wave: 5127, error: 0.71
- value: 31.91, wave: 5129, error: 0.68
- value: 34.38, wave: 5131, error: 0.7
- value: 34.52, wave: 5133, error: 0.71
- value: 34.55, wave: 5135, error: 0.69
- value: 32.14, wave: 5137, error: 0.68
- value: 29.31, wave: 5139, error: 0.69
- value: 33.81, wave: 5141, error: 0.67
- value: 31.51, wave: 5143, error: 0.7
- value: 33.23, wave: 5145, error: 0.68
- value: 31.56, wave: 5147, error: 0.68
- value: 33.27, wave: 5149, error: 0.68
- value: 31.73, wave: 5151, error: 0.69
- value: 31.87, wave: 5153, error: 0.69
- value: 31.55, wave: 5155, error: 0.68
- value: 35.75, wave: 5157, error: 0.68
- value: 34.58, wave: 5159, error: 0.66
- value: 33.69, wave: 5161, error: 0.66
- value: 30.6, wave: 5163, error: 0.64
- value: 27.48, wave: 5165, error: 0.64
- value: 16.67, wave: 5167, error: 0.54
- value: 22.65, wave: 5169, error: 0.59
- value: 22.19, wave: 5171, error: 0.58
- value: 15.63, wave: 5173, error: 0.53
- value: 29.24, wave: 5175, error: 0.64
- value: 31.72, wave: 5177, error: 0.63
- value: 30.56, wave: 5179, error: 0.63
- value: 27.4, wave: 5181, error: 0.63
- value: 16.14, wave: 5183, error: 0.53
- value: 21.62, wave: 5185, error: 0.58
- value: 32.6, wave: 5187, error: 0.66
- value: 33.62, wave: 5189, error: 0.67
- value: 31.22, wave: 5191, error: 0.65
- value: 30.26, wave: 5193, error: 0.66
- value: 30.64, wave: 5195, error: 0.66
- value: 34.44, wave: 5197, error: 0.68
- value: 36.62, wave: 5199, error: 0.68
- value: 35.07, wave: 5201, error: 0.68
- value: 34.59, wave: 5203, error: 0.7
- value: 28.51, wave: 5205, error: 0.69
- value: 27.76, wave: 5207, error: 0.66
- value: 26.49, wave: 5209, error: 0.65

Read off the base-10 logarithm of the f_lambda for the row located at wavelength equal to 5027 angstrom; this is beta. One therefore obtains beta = 1.51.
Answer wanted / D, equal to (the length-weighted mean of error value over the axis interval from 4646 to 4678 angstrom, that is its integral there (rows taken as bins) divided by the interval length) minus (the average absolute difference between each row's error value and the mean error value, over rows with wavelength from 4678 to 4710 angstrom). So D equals 0.84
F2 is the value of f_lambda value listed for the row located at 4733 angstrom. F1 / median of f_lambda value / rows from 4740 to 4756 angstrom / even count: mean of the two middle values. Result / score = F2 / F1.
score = 0.93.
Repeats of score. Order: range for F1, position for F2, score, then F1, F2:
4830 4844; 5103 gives 0.98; 37.0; 36.27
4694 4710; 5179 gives 0.91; 33.4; 30.56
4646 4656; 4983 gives 0.86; 33.5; 28.96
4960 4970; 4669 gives 0.88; 36.0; 31.55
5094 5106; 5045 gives 1.05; 34.8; 36.5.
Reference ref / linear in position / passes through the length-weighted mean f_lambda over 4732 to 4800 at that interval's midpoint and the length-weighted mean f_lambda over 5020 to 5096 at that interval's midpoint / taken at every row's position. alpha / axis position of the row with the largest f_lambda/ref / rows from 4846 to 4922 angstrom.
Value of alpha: 4895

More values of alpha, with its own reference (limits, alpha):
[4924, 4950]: 4929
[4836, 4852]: 4847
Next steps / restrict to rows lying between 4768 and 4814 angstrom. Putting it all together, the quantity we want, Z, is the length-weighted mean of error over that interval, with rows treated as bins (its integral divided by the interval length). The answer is 0.83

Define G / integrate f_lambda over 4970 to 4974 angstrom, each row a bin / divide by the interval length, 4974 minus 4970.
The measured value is 37.6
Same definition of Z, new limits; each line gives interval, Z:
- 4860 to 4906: 0.75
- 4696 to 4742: 0.86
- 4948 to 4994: 0.74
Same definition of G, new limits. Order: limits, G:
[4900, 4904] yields 36.2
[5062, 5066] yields 34.5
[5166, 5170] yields 19.7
